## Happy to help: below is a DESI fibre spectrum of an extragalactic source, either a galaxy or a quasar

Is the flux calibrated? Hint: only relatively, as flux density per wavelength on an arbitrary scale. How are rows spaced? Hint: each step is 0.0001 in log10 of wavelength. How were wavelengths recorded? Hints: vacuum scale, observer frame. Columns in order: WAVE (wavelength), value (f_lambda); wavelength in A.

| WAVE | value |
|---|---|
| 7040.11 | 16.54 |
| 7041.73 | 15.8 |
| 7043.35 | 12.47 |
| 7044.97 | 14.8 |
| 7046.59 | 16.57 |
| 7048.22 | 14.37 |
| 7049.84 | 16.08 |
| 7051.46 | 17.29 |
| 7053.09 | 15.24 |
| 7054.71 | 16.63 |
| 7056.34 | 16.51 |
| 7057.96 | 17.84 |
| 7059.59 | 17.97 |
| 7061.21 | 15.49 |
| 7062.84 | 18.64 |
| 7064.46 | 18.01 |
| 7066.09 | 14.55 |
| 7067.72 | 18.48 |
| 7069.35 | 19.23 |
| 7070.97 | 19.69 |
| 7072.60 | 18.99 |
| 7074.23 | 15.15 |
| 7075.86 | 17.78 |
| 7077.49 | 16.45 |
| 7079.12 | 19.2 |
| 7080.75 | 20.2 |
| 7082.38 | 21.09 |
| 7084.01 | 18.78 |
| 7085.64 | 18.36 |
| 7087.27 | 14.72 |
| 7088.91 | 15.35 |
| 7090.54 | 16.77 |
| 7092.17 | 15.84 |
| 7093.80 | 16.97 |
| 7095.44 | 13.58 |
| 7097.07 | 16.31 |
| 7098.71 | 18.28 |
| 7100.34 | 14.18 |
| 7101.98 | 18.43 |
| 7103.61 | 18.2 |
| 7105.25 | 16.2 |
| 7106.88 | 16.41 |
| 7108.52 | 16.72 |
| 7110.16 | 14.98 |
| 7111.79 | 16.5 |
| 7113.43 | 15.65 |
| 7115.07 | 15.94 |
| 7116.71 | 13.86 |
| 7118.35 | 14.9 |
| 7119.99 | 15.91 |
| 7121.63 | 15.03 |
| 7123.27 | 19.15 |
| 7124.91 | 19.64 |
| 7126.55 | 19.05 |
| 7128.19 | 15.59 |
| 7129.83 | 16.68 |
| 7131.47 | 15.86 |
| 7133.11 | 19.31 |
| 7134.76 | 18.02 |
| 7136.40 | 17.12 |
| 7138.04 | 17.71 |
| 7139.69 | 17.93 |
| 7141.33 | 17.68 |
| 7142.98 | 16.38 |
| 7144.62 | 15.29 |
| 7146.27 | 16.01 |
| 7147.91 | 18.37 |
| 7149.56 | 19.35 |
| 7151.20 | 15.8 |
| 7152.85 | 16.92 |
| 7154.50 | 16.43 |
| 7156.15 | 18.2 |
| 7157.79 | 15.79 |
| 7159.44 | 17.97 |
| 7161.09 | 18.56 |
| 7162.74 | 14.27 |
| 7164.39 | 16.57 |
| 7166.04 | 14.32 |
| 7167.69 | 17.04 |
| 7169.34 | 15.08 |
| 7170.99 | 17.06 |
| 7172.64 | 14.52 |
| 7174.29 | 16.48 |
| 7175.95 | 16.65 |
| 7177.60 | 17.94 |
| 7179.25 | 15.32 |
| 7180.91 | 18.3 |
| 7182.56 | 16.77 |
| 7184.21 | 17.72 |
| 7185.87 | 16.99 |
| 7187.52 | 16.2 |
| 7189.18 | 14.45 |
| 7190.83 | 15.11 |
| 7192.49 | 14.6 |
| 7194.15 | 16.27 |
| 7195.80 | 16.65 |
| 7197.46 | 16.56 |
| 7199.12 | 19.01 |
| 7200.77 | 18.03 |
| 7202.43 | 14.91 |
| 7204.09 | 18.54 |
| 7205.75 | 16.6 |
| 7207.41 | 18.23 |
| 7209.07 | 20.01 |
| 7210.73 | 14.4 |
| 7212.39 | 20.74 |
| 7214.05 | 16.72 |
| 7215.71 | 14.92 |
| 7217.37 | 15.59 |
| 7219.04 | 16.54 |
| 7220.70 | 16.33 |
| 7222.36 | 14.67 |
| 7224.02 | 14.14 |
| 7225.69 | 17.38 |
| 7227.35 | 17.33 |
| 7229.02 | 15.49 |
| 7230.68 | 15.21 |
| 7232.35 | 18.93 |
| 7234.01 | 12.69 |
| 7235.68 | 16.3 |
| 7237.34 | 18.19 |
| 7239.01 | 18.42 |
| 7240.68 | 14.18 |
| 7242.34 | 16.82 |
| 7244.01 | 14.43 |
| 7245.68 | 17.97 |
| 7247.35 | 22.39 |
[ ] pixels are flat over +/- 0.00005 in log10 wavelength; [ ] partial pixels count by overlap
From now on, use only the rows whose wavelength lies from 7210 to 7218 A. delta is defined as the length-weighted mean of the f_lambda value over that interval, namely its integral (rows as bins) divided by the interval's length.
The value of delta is 16.5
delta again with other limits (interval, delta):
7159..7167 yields 16.3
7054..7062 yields 16.9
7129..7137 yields 17.4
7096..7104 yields 16.9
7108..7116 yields 15.9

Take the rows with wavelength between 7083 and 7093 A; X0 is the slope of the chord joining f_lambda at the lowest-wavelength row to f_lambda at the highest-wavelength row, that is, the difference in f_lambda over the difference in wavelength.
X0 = -0.36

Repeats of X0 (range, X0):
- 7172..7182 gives 0.46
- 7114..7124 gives 0.39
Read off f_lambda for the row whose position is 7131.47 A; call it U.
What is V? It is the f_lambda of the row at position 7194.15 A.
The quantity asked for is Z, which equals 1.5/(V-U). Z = 3.7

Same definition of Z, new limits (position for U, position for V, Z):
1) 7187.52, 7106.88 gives 7.1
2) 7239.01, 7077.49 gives -0.8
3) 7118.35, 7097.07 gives 1.1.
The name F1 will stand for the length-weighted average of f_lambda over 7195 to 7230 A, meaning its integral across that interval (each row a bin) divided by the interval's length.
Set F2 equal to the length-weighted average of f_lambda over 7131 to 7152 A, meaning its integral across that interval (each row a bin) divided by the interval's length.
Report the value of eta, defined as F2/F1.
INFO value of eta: 1.03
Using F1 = 16.8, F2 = 17.3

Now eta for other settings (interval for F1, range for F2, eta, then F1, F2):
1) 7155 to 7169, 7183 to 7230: 1.00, 16.5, 16.6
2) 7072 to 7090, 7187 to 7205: 0.92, 17.8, 16.4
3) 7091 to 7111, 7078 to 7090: 1.11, 16.4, 18.2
